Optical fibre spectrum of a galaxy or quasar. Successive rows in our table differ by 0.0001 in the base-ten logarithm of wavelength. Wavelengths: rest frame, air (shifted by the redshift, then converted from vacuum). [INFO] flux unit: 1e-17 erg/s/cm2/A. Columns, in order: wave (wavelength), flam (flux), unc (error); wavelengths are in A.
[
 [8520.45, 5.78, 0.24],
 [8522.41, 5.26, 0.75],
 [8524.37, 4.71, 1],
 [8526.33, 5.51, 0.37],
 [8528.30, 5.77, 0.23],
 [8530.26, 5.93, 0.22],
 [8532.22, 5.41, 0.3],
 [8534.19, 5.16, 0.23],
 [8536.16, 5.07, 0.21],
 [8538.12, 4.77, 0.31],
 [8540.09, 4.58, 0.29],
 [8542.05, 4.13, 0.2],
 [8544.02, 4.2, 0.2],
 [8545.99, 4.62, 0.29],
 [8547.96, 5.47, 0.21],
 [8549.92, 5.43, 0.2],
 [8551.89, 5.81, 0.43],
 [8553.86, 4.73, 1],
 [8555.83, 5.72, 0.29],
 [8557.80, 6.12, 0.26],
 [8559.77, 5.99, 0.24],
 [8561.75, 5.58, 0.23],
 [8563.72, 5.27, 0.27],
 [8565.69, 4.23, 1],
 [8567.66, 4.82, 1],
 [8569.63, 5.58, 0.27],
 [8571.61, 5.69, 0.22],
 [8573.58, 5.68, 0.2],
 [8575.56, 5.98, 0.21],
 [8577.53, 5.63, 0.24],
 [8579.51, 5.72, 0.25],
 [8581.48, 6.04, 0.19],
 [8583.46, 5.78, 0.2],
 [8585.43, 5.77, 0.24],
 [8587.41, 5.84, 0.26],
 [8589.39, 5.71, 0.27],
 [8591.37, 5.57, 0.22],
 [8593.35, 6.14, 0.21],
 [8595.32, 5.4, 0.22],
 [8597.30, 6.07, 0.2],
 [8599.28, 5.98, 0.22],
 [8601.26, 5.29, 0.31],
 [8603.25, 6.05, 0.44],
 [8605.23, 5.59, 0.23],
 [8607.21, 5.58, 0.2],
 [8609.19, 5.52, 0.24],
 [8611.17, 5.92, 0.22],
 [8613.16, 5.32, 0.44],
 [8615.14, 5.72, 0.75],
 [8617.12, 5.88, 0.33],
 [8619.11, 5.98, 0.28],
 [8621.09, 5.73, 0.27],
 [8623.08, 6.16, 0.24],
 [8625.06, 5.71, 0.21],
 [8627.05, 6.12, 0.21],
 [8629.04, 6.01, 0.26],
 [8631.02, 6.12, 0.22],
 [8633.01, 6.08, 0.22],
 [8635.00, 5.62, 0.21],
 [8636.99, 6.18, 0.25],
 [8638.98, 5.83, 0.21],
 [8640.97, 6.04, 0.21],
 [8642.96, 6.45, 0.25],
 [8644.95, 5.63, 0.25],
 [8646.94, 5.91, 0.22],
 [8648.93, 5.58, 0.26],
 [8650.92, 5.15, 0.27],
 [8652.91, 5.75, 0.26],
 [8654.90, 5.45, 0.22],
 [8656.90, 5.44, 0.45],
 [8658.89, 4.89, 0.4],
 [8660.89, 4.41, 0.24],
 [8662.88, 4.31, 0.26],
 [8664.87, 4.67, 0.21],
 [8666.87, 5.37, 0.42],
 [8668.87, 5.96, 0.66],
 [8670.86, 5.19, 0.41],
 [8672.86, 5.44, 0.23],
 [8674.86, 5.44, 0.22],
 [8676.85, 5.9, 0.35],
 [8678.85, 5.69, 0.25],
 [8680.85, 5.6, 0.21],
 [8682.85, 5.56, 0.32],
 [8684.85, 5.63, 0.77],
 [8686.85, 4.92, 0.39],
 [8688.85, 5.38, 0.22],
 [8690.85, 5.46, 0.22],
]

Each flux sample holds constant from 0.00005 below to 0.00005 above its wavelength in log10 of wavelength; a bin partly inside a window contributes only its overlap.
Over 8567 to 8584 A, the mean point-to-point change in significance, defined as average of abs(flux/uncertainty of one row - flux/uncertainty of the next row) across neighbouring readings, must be 5.1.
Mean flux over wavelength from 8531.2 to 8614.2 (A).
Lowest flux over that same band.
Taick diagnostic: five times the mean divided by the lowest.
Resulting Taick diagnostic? 6.60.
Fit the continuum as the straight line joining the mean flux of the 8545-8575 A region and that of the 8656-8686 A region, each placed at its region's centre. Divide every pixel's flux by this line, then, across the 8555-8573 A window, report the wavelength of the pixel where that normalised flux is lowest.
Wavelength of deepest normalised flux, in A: 8565.69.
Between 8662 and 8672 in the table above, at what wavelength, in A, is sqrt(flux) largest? 8668.87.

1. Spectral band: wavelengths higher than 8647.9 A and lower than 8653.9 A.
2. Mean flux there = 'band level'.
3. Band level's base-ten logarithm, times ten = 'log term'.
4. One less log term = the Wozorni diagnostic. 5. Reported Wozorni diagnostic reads -6.40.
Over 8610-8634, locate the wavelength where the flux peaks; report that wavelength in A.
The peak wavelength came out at 8623.08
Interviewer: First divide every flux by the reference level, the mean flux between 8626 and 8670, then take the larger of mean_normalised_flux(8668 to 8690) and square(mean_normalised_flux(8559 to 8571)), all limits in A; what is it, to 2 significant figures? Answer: 0.99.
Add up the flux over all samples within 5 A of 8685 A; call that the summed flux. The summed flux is 27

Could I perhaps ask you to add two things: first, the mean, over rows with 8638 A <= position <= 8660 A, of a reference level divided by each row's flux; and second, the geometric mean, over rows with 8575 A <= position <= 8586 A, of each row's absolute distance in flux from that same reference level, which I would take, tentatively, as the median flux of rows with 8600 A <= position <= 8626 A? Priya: 1.02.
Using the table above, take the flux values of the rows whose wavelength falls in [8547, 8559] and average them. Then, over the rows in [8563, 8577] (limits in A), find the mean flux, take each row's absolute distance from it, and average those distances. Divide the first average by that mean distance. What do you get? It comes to 12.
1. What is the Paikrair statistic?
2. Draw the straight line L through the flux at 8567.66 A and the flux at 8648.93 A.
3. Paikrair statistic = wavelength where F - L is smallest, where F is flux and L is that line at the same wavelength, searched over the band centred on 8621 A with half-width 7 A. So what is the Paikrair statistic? 8625.06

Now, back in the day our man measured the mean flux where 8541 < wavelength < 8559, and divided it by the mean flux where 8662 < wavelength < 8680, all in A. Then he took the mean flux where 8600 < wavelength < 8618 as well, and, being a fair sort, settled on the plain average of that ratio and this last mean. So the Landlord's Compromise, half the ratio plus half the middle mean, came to 3.31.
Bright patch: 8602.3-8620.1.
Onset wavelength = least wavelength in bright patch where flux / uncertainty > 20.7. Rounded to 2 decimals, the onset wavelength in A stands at 8605.23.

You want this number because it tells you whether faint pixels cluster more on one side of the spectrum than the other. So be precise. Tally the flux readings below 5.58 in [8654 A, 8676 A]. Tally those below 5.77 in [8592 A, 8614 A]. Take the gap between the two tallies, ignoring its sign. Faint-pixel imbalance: 4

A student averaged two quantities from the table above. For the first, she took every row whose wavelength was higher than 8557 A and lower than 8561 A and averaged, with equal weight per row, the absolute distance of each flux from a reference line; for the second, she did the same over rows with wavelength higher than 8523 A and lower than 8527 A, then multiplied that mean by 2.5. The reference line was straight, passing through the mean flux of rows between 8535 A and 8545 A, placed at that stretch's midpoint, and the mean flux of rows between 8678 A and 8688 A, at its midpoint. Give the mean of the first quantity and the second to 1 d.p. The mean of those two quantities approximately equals 1.5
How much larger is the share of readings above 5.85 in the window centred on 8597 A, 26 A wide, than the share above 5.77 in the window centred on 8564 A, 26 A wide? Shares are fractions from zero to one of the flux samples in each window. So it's 0.0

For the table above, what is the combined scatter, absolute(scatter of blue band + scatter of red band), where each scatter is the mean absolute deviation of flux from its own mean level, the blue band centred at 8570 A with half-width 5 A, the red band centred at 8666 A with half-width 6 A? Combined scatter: 1.1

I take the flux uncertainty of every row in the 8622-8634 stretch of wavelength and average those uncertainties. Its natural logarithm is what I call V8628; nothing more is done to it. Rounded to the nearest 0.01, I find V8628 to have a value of -1.48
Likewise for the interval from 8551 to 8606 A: -1.10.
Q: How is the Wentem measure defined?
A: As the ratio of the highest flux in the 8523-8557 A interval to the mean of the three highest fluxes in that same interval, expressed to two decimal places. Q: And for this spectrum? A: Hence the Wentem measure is 1.02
